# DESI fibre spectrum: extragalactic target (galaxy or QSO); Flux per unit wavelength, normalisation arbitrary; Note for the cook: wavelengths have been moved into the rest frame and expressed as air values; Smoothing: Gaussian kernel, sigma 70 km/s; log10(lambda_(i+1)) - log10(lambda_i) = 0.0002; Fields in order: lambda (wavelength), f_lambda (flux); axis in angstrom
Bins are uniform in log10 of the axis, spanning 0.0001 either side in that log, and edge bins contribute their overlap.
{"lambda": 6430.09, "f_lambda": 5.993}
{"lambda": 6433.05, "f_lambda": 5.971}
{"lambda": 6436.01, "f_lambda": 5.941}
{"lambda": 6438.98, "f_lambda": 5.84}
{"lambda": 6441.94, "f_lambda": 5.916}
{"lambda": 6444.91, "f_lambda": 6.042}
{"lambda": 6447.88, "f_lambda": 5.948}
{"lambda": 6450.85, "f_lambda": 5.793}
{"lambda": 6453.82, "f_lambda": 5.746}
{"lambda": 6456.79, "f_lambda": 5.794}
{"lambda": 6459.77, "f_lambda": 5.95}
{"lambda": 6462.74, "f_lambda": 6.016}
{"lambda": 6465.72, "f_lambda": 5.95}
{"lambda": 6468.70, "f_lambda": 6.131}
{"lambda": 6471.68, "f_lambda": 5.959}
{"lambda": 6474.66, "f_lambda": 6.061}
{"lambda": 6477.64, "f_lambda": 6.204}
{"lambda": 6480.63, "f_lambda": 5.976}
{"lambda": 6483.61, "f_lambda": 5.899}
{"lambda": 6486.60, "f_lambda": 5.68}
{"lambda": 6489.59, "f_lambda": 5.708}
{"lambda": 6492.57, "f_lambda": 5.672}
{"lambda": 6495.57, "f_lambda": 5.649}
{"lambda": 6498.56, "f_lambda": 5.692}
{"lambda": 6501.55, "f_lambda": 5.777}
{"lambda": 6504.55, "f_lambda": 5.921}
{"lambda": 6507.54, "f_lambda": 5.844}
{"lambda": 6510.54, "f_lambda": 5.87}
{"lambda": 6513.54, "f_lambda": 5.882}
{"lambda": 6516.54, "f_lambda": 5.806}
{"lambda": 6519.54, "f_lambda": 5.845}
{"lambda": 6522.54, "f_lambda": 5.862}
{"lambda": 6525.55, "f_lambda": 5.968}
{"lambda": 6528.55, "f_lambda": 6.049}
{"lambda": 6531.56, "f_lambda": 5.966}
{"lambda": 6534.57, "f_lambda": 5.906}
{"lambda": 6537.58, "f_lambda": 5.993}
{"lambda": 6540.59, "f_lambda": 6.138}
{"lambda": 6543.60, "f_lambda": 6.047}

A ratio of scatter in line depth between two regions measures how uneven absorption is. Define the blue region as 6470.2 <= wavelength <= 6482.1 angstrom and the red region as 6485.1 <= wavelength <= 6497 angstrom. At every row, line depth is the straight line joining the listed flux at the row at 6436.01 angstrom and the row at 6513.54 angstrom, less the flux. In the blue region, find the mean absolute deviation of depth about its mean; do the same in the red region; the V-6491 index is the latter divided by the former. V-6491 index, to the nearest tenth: 0.2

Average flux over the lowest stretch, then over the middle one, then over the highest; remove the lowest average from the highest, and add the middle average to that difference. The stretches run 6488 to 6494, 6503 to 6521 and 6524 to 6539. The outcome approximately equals 6.1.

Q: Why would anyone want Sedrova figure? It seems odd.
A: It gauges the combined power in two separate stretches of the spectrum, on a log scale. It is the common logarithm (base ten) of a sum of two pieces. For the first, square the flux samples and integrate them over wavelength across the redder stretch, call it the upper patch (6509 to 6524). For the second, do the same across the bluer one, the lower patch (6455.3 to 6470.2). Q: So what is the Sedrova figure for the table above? 3.02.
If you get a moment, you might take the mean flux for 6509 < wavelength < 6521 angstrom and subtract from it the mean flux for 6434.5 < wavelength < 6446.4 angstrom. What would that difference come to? -0.1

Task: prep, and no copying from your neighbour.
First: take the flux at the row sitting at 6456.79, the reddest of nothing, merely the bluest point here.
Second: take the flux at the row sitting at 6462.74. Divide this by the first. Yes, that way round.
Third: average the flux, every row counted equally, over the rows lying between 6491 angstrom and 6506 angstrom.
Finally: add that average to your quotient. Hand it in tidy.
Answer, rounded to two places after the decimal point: 6.78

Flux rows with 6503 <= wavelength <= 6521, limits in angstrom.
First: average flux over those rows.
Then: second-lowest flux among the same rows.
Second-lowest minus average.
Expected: -0.017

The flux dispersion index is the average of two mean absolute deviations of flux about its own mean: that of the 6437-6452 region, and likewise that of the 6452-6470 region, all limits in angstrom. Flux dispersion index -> 0.090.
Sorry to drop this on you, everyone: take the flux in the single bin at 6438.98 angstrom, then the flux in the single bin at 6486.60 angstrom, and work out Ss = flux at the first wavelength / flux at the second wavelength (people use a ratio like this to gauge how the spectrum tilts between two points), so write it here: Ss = 1.03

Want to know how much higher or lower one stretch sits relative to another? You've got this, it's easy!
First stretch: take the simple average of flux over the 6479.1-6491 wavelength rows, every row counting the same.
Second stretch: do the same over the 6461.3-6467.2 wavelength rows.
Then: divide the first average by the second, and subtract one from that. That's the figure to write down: -0.03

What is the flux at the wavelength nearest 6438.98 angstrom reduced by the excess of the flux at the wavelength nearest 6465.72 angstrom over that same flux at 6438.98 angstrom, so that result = 5.73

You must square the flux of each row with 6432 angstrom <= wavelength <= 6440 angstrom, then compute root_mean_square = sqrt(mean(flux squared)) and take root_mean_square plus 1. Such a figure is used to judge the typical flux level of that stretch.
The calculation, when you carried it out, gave 6.92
